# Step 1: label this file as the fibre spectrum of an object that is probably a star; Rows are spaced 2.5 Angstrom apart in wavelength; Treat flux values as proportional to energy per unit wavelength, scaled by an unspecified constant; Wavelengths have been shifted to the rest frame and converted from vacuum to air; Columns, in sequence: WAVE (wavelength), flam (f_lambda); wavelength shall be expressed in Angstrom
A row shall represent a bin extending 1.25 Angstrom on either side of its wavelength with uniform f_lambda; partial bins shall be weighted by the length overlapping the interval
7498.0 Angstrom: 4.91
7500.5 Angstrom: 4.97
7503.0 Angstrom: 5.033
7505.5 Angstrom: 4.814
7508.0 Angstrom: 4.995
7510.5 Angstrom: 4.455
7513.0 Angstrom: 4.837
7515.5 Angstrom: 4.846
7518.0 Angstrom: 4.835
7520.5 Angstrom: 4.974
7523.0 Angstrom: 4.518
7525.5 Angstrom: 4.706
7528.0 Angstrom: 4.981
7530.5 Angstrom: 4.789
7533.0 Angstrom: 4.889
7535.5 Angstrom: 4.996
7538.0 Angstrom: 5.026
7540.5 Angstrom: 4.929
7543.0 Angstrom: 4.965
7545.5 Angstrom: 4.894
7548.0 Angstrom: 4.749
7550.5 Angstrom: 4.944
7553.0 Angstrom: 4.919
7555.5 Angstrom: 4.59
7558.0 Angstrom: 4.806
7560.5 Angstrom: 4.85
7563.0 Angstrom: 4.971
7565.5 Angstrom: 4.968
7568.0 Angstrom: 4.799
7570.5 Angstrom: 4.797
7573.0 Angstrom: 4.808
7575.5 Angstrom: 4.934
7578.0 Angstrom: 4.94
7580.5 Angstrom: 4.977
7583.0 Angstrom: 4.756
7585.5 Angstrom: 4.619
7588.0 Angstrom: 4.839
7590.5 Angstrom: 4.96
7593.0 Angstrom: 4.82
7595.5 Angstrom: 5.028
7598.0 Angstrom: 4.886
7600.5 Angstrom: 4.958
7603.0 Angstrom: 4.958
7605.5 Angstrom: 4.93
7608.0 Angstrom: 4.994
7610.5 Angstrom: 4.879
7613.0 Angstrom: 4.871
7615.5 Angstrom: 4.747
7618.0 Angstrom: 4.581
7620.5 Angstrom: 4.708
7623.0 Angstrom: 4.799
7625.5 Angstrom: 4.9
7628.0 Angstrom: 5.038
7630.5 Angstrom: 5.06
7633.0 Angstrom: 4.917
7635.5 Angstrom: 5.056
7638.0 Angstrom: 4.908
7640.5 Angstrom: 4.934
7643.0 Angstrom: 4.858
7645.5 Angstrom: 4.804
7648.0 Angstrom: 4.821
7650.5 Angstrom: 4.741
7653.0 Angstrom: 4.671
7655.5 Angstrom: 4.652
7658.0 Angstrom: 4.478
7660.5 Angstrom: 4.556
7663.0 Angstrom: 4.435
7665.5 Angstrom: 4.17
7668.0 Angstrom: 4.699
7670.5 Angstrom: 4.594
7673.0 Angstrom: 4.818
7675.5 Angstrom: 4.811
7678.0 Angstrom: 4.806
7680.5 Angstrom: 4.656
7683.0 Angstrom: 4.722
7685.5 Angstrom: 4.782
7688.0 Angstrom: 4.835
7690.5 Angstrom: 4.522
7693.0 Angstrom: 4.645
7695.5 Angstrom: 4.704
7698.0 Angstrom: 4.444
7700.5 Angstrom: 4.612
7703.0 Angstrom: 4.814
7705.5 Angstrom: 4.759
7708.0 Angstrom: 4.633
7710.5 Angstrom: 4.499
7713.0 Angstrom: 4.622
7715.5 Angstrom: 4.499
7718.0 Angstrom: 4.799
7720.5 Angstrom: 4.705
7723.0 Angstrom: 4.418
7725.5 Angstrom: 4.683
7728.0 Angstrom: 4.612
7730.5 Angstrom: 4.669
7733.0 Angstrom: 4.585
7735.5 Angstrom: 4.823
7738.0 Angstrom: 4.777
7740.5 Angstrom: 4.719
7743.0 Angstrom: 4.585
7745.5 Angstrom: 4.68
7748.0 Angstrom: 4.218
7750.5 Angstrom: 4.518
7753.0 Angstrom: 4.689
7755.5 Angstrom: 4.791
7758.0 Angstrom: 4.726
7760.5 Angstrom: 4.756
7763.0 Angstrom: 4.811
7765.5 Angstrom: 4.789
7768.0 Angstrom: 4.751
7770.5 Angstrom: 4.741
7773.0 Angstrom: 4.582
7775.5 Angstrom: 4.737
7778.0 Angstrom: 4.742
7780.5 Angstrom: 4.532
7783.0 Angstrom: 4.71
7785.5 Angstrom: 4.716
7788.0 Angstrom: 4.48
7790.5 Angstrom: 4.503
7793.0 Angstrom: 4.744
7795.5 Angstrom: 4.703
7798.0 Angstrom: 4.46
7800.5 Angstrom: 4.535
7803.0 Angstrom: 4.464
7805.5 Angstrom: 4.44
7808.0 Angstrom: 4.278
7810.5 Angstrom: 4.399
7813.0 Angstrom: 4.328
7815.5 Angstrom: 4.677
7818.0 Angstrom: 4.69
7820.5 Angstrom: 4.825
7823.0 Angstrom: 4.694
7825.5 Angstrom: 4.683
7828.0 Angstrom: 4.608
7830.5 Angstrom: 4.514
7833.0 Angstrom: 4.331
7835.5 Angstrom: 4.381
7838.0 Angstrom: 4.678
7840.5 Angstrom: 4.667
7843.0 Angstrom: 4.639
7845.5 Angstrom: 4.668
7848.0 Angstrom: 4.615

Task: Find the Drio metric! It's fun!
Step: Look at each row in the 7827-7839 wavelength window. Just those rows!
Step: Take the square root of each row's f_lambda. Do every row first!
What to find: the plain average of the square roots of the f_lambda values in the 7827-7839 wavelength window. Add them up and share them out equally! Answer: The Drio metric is 2.12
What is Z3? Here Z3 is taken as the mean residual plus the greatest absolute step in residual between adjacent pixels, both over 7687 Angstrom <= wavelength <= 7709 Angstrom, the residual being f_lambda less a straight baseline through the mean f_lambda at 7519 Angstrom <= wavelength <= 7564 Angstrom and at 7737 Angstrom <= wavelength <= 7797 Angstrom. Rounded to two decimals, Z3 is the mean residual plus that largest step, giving 0.25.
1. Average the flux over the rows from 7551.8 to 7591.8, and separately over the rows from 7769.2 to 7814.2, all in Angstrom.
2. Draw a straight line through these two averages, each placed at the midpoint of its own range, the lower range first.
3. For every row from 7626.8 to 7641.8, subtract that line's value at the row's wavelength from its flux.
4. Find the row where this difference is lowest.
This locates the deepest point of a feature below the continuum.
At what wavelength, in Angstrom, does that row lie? 7638.0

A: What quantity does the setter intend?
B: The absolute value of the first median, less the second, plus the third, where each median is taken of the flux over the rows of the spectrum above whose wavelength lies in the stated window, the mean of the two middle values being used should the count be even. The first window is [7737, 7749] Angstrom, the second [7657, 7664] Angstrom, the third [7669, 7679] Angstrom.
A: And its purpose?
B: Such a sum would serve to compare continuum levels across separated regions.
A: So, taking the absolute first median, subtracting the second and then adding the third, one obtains 5.01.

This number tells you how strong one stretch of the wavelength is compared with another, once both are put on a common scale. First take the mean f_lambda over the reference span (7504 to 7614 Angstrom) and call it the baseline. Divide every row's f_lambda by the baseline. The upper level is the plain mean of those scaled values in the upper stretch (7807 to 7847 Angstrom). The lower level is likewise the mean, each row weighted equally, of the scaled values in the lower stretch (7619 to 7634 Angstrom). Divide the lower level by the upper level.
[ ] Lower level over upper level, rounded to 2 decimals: 1.07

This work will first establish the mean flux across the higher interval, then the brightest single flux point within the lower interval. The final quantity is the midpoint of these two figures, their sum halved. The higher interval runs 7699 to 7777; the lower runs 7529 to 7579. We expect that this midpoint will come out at 4.85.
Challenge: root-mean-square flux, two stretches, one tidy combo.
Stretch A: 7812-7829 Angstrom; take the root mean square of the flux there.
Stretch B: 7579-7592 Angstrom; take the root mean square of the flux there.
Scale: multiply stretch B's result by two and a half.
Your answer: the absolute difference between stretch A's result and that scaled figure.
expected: 7.43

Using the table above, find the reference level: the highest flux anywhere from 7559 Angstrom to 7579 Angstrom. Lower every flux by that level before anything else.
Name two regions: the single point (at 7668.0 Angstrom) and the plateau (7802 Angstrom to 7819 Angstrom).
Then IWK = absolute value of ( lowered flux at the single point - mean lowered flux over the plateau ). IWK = 0.23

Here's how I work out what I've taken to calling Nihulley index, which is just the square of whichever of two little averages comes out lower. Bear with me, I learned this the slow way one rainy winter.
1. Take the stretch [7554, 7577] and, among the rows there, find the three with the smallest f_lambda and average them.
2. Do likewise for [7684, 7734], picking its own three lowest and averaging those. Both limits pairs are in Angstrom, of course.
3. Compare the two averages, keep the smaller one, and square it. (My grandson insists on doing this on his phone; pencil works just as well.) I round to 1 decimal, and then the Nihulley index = 19.8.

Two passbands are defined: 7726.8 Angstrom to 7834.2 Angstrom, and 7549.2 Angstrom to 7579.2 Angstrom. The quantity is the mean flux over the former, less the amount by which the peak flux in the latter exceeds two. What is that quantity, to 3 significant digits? 1.65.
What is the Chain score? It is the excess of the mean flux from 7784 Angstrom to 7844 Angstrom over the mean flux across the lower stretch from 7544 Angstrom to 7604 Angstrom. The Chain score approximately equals -0.31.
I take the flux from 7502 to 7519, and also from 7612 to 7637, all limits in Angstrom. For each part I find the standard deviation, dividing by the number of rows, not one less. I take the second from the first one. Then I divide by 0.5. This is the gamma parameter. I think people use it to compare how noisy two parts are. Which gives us 0.04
